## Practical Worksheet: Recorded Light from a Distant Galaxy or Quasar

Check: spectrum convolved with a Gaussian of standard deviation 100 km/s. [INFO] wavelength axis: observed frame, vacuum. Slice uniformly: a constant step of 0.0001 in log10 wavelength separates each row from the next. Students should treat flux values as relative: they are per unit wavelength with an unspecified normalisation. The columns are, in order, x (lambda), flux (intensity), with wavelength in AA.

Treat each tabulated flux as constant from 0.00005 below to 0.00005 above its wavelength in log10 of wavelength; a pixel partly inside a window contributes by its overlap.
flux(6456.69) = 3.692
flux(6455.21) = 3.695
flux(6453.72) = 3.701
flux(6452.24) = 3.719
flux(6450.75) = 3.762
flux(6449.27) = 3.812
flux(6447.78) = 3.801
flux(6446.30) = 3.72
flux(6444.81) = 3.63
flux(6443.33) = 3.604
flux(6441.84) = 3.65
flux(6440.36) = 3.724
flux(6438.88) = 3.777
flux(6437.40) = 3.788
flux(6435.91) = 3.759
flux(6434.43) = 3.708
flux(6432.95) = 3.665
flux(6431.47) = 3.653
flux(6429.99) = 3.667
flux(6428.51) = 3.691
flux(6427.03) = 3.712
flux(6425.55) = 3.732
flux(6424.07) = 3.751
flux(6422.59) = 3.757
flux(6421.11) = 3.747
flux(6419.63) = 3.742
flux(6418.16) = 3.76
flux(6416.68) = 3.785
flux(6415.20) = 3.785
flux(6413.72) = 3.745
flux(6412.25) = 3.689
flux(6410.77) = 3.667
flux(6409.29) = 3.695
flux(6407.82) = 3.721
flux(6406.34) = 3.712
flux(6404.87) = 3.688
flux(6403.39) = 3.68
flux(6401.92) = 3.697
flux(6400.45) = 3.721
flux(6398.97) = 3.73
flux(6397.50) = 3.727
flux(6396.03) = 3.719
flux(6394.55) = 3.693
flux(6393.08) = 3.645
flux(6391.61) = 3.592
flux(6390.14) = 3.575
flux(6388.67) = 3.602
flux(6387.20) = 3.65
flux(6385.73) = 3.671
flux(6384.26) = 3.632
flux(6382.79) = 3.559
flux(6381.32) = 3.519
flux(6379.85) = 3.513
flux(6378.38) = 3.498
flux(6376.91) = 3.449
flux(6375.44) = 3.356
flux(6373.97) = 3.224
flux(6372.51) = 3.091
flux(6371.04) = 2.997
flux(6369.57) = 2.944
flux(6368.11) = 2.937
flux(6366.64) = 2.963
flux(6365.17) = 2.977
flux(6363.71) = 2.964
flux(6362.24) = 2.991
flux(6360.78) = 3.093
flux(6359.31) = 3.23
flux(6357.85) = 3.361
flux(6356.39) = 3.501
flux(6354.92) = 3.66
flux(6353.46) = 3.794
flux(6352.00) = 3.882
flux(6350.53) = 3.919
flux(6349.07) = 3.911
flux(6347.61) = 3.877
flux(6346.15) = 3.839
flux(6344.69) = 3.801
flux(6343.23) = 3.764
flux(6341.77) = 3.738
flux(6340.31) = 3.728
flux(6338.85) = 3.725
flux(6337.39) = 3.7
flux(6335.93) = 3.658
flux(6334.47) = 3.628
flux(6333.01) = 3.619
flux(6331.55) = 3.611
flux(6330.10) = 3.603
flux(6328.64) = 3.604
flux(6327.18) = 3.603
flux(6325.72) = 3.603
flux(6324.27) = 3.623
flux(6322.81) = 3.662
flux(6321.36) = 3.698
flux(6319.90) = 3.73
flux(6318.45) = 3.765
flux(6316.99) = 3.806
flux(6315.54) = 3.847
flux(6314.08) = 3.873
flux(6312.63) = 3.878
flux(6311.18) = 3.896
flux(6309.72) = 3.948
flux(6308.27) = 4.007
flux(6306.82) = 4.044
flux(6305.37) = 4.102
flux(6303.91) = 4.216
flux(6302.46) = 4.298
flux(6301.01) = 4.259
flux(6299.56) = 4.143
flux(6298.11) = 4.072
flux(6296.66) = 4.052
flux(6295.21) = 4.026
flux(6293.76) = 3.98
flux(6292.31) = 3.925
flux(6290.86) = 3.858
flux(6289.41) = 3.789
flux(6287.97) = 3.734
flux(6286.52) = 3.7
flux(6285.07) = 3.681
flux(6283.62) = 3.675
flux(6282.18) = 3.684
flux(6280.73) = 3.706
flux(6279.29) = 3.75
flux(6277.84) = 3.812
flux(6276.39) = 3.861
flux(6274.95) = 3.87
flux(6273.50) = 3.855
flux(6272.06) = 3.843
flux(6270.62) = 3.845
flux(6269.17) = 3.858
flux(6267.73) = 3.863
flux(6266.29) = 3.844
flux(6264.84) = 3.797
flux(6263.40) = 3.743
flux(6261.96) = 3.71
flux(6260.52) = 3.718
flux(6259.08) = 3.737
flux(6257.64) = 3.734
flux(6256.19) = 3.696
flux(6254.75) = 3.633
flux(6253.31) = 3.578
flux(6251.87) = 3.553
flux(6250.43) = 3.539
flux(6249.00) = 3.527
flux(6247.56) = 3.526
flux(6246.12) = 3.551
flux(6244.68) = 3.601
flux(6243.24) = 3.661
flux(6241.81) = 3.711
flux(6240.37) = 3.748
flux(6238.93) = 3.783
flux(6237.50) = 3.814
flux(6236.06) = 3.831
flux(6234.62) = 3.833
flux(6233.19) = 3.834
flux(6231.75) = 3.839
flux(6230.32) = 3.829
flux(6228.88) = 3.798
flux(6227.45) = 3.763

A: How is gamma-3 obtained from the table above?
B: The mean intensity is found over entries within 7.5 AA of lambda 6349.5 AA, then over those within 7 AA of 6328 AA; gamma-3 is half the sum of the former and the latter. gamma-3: 3.71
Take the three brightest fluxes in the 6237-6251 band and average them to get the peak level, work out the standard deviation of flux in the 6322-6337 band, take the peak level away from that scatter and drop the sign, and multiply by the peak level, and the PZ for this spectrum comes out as 14.22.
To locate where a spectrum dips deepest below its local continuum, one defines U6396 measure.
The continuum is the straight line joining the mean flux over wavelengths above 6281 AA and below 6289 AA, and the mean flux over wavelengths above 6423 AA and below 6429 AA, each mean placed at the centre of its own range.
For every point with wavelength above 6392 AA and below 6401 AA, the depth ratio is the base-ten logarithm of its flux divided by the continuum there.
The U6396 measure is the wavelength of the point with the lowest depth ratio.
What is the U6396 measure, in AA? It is 6393.08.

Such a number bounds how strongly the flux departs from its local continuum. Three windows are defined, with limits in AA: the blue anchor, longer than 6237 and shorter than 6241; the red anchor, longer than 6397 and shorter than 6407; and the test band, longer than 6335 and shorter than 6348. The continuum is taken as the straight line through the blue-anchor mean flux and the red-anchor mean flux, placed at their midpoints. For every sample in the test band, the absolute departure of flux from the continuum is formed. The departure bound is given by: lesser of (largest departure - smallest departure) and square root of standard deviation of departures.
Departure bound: 0.14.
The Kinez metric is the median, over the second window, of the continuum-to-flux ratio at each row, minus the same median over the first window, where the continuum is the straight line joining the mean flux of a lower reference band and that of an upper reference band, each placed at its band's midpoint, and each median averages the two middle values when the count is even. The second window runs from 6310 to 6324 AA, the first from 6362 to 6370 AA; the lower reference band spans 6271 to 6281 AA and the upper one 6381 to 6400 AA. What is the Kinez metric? -0.26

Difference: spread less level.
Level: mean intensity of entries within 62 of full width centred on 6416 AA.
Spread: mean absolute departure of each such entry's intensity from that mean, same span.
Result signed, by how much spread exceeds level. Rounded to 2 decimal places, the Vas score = -3.66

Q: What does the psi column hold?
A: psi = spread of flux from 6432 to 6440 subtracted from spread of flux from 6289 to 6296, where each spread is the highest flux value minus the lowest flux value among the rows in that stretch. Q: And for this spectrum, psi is 0.11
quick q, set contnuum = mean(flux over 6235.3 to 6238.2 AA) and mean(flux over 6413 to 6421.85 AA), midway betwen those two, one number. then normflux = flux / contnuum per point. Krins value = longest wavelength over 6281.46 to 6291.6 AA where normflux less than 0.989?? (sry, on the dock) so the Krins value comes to 6287.97 AA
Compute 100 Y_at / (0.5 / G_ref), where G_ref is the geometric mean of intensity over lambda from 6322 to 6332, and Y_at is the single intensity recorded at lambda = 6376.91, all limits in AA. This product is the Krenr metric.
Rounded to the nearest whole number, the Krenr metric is 2494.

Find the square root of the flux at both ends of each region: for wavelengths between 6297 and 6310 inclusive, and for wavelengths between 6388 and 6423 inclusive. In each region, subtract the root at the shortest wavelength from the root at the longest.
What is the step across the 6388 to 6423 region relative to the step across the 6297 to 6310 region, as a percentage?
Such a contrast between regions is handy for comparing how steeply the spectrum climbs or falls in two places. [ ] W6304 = -130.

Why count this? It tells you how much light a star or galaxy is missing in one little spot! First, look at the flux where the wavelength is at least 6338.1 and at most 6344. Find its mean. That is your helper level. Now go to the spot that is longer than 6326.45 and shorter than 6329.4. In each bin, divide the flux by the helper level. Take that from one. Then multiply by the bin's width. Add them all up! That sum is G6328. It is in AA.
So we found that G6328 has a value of 0.11 AA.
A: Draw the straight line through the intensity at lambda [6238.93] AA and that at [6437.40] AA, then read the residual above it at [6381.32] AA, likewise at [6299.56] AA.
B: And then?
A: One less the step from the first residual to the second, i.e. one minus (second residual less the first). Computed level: 0.4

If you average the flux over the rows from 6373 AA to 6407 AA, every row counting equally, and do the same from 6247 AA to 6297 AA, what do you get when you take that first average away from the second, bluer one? 0.16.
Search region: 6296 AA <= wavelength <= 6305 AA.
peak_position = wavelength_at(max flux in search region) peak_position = 6302.46 AA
